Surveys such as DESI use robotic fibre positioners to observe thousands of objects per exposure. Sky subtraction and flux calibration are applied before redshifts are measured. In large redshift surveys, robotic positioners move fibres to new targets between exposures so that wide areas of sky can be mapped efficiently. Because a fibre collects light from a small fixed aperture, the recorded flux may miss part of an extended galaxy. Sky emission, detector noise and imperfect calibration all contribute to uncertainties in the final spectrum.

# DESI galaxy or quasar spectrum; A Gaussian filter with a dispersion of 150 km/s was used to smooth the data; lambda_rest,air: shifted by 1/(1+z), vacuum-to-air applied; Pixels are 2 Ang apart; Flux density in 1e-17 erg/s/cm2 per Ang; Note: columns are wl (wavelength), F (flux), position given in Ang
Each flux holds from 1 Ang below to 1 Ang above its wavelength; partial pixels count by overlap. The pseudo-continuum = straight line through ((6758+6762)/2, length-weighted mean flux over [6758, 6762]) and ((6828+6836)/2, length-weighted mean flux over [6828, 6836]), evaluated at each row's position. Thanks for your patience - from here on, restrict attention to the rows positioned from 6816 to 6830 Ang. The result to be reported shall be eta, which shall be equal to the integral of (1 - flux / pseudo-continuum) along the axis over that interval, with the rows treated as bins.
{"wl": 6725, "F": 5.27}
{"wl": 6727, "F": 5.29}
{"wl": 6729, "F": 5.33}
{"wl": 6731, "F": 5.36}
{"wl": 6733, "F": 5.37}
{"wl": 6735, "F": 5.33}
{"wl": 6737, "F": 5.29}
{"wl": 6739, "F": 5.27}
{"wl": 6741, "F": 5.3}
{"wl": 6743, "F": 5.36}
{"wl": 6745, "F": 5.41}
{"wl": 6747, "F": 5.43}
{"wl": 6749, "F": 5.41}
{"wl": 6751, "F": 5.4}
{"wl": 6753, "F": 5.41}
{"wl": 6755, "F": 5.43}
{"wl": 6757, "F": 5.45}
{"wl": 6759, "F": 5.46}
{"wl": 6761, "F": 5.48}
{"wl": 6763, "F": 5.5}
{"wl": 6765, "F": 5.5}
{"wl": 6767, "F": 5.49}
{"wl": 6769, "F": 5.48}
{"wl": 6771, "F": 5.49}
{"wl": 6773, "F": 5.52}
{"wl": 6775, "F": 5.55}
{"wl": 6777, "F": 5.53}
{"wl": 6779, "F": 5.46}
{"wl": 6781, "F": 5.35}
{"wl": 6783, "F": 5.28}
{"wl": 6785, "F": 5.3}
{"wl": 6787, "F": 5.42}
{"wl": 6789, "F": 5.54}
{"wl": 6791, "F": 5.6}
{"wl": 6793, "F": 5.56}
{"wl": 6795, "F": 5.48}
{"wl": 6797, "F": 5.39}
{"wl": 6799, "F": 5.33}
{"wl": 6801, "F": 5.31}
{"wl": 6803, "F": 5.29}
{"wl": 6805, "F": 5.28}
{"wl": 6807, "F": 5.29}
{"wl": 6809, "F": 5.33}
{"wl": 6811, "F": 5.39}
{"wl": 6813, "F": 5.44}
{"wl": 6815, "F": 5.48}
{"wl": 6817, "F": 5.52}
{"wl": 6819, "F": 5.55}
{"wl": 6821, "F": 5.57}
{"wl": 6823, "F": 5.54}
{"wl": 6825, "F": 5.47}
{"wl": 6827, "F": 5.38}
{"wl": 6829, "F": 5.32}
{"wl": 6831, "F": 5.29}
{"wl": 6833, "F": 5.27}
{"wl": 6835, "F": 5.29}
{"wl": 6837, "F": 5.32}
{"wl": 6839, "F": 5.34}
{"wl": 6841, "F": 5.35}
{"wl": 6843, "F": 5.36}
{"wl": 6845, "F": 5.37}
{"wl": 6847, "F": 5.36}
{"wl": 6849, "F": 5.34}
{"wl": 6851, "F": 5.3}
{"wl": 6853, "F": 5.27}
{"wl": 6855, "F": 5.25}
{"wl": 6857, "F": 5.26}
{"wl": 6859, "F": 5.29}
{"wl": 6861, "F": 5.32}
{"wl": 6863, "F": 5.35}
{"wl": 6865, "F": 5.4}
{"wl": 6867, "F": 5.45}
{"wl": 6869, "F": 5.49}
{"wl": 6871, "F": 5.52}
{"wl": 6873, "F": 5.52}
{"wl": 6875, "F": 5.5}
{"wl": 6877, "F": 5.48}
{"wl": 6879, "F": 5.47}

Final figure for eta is -0.4 Ang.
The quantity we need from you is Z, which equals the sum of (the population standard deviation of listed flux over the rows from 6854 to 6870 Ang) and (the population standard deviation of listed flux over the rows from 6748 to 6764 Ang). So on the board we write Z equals 0.116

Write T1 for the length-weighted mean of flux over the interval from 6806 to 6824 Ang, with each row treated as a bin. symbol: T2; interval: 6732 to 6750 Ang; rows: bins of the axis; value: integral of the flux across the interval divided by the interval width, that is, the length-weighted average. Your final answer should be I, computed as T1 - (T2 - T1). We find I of 5.56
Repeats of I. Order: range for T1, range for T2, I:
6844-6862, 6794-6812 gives 5.27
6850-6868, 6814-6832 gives 5.18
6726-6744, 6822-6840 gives 5.29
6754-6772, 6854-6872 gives 5.58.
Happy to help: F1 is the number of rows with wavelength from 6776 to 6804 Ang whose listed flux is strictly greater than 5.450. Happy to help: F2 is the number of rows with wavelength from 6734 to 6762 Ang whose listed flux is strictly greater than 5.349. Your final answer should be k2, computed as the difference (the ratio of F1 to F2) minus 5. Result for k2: -4.40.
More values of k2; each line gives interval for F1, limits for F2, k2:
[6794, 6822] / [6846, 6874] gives -4.29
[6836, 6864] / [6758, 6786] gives -5.00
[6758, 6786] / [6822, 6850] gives -3.43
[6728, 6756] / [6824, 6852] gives -5.00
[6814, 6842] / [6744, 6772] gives -4.57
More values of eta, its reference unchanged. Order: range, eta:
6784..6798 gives -0.2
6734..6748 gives 0.4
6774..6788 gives 0.0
